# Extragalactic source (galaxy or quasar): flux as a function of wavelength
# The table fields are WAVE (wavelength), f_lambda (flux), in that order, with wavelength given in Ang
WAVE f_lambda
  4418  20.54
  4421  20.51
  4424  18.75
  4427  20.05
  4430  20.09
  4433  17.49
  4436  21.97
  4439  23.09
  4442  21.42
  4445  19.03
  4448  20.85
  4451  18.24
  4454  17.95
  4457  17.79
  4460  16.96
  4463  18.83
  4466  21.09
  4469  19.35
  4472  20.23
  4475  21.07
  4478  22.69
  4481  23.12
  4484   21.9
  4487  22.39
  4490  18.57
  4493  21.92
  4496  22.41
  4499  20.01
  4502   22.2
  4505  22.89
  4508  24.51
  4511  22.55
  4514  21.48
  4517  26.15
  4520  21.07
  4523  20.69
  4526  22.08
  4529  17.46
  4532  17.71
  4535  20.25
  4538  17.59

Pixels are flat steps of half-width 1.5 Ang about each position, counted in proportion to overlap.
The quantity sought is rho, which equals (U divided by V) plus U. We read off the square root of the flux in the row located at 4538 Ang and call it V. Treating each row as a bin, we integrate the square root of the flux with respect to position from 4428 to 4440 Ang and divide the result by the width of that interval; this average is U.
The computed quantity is 5.6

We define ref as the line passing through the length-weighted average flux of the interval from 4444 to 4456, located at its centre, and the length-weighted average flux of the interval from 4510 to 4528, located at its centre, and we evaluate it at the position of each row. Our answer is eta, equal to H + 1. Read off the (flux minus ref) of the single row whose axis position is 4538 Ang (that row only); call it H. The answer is -4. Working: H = -5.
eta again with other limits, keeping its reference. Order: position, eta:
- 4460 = -1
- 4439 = 6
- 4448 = 3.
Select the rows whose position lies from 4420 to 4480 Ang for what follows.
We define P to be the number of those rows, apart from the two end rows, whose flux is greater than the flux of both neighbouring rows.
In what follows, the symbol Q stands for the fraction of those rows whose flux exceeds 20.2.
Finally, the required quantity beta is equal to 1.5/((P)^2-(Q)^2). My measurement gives 0.09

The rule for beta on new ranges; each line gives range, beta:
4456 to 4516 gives 0.06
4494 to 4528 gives 0.47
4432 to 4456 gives 0.40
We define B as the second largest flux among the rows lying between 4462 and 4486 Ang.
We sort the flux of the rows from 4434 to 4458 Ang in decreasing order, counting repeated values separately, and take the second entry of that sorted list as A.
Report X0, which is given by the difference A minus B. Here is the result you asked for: -0.7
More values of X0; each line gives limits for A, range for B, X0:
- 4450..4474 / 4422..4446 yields -1.7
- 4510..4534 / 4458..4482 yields -0.1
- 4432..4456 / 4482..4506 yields -0.4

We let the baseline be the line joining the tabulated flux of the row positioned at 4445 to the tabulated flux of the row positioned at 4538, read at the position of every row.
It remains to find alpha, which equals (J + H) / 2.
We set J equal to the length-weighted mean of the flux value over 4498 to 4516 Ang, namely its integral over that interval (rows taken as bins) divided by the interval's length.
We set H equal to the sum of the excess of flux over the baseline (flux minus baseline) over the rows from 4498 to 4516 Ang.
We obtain 24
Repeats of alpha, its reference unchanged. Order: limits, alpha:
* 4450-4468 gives 8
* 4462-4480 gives 16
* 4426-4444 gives 15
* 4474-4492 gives 20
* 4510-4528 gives 24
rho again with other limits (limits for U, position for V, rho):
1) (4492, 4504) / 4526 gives 5.6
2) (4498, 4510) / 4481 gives 5.7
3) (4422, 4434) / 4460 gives 5.4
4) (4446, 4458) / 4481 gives 5.2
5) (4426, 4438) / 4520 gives 5.4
